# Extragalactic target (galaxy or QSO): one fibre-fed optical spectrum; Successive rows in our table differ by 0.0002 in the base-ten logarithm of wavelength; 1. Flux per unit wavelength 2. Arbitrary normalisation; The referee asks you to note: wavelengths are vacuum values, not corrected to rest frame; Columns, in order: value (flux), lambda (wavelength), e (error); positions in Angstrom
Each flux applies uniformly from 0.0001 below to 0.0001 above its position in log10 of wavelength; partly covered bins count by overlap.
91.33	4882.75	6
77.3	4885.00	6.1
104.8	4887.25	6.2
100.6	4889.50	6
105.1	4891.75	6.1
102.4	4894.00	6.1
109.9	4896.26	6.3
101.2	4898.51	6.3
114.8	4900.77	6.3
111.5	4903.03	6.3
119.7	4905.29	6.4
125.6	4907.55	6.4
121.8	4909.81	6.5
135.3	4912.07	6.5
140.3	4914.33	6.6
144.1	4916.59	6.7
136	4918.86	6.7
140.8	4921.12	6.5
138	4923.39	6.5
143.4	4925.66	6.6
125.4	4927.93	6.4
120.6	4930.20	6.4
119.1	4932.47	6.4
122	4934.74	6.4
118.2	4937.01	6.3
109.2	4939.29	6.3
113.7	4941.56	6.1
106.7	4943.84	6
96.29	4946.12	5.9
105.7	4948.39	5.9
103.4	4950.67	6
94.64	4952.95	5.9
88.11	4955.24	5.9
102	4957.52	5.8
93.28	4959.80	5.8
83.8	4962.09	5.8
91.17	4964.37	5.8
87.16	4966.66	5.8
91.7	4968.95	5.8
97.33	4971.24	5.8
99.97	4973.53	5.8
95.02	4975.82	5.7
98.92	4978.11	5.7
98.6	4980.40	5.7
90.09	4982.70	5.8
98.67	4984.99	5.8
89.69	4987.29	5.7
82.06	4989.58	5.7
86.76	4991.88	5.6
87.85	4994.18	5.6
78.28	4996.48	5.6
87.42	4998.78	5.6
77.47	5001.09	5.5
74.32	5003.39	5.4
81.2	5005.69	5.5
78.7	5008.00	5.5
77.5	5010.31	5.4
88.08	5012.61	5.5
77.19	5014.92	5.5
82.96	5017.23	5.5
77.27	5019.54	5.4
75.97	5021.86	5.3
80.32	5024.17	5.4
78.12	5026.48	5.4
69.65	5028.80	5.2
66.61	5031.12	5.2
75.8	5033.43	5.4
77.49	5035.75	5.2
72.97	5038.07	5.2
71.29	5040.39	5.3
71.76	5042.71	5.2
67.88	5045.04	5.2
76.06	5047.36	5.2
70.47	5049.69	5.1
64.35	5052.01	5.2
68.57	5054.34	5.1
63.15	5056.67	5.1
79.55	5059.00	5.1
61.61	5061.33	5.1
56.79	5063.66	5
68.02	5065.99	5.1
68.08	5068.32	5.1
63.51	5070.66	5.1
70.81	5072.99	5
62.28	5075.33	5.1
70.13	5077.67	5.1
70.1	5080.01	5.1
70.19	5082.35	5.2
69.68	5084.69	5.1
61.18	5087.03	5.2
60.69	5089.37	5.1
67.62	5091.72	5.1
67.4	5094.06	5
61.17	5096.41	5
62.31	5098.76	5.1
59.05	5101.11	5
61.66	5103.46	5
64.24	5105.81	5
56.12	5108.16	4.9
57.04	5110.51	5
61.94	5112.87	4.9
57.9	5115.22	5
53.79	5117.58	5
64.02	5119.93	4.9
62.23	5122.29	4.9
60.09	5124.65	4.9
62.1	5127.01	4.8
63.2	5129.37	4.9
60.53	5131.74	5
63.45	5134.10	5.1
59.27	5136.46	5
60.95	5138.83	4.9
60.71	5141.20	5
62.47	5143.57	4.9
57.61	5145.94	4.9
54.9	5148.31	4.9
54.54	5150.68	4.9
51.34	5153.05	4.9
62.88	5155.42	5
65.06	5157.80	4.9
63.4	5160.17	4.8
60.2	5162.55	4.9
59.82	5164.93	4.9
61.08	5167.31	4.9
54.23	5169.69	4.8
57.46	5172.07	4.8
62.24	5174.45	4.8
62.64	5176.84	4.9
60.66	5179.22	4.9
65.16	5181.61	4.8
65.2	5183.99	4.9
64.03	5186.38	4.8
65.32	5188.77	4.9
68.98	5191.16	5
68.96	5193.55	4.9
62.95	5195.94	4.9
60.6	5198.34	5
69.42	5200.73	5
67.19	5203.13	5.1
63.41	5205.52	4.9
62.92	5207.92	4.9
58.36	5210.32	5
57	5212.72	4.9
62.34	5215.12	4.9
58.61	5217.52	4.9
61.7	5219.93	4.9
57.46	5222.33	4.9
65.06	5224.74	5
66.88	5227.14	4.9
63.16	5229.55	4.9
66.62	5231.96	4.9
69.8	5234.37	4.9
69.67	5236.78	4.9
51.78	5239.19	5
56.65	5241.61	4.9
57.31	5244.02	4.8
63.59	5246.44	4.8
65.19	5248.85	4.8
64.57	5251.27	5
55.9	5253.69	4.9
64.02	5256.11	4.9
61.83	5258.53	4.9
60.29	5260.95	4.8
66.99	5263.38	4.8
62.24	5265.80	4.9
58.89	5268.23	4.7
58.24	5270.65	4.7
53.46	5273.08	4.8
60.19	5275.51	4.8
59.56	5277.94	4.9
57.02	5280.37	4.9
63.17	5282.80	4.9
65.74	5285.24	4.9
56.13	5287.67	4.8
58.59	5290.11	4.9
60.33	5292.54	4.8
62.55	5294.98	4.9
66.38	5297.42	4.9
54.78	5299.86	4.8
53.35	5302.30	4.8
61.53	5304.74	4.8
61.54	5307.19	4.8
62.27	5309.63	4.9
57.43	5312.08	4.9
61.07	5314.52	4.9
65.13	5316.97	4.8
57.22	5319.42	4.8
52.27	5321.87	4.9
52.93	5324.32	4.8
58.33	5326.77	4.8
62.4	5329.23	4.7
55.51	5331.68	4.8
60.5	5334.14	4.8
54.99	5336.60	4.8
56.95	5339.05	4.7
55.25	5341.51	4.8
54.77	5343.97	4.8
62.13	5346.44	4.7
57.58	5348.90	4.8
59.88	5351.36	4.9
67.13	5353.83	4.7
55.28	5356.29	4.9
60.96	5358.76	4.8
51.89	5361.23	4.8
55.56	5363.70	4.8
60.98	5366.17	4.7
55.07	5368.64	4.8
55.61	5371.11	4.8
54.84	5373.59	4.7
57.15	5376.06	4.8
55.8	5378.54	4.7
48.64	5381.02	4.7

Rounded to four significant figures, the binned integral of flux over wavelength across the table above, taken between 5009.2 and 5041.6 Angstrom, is 2479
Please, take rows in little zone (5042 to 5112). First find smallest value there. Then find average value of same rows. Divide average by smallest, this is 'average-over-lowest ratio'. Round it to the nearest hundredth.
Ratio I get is 1.17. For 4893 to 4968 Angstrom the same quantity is 1.36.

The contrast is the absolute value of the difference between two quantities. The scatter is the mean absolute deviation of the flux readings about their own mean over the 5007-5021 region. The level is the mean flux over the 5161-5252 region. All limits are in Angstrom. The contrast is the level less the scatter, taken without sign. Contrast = 59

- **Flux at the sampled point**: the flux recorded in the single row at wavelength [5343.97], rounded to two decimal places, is 54.77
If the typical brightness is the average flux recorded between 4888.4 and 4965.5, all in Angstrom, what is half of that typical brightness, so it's 57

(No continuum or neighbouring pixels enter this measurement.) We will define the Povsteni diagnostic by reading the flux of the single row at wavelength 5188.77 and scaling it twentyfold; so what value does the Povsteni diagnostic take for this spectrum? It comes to 1306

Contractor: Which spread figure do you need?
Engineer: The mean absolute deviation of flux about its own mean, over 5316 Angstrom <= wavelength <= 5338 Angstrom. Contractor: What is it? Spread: 3.5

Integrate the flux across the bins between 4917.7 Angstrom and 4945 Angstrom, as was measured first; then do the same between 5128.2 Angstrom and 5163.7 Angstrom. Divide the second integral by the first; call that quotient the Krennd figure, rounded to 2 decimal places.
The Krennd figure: 0.63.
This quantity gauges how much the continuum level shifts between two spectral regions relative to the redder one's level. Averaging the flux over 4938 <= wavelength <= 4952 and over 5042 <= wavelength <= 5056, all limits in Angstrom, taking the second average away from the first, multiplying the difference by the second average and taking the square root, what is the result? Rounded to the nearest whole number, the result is 50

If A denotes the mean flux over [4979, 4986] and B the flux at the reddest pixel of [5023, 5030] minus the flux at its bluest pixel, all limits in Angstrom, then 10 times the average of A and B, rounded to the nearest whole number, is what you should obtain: 426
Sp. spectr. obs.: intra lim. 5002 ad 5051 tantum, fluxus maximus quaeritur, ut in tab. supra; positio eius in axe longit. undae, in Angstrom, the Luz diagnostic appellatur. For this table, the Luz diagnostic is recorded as 5012.61 Angstrom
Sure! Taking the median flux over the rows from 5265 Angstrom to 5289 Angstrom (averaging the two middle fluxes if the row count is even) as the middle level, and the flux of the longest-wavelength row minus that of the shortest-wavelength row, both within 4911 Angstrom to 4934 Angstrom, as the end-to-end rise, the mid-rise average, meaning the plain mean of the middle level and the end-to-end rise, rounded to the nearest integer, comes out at 22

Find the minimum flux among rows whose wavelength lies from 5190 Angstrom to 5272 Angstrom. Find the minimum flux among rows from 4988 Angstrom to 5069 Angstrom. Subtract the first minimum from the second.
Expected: 5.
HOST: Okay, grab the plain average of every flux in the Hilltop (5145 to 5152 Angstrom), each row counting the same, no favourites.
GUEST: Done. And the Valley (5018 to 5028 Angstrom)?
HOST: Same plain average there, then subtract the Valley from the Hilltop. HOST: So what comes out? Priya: -22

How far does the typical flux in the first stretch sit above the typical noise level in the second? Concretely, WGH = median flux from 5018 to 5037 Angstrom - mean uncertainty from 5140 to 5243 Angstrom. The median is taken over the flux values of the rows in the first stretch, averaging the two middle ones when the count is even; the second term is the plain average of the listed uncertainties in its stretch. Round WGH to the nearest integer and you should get 72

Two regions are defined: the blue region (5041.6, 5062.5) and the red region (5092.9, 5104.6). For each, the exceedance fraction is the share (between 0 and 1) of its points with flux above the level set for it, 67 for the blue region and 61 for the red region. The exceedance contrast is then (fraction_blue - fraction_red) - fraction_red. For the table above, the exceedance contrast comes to -0.9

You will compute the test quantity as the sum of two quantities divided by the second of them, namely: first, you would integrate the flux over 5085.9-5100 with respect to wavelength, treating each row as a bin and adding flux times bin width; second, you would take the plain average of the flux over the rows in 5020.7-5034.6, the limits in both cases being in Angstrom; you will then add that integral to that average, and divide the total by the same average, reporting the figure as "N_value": 13.0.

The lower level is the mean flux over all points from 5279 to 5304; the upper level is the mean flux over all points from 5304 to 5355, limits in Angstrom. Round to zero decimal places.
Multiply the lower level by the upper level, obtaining 3522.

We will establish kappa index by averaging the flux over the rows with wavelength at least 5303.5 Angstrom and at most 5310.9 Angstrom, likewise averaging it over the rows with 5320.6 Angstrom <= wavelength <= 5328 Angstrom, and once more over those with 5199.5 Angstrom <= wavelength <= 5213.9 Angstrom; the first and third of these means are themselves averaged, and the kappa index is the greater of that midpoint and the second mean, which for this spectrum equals 62.4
